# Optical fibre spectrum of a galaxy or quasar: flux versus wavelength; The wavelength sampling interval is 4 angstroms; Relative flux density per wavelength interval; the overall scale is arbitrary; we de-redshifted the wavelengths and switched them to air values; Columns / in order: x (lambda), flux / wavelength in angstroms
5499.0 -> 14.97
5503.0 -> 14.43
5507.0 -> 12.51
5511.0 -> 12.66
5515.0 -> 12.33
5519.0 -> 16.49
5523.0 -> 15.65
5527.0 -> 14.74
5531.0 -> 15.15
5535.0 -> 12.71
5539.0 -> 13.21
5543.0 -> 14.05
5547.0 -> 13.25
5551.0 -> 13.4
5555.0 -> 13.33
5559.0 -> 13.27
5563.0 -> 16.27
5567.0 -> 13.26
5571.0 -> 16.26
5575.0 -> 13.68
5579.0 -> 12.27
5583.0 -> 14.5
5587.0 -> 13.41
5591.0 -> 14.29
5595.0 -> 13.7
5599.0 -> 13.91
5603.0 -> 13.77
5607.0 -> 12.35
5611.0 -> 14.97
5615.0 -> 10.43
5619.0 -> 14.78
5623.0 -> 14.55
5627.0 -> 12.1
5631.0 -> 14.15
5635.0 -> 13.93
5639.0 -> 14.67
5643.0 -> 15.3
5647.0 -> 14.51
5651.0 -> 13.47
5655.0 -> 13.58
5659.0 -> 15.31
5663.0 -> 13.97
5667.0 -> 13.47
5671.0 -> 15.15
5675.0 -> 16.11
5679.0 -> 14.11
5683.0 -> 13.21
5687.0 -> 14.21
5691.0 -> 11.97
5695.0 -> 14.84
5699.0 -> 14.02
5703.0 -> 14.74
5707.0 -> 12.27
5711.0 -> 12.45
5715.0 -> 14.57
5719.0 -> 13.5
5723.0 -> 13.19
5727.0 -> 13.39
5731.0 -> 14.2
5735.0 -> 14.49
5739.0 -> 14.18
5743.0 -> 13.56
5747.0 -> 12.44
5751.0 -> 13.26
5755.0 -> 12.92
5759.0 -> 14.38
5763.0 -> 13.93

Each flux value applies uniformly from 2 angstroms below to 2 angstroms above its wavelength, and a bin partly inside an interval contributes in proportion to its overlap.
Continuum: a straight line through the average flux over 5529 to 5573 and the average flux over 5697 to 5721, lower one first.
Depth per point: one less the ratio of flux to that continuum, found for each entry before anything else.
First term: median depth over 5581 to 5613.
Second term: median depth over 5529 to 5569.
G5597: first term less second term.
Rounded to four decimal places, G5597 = -0.0466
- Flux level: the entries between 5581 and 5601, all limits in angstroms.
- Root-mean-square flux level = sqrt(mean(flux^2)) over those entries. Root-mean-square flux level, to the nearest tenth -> 14.0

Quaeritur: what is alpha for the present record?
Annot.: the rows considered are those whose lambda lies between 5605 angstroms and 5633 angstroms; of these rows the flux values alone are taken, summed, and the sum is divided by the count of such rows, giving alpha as 13.3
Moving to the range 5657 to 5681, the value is 14.7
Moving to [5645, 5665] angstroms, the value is 14.2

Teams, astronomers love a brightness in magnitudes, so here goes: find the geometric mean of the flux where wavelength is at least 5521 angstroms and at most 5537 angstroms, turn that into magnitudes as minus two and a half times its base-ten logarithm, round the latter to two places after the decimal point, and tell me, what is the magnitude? -2.90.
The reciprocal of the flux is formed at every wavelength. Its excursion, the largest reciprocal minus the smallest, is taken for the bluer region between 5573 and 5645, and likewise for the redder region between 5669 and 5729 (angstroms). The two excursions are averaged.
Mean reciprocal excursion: 0.0260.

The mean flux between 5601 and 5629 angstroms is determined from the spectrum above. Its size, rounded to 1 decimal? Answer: 13.3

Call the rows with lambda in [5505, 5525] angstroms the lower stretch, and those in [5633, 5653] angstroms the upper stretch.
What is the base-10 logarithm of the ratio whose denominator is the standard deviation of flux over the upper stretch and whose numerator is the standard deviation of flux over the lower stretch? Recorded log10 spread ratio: 0.4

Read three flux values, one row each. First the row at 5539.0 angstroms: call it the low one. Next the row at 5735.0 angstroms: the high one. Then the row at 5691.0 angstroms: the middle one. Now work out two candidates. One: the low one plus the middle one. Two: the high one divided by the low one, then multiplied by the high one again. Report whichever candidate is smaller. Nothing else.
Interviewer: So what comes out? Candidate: 16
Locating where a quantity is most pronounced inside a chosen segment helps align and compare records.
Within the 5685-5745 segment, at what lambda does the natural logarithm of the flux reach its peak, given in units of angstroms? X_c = 5695.0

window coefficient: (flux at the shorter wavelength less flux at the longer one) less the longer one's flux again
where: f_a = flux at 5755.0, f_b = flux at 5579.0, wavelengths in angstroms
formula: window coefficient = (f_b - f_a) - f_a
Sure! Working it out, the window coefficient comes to -13.6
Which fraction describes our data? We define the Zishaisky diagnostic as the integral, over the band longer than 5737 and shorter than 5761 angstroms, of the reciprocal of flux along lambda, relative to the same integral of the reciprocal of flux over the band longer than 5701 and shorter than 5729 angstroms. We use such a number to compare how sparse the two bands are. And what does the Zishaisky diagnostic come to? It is 0.85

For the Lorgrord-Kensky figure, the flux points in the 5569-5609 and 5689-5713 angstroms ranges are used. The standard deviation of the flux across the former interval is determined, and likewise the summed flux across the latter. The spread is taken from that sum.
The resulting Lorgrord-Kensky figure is 79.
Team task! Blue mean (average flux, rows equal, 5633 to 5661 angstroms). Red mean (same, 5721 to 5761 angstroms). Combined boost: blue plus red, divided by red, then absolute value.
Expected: 2.06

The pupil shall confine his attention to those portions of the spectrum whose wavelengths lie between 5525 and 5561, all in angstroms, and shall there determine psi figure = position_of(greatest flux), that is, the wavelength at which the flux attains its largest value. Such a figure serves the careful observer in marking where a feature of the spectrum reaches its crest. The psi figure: 5531.0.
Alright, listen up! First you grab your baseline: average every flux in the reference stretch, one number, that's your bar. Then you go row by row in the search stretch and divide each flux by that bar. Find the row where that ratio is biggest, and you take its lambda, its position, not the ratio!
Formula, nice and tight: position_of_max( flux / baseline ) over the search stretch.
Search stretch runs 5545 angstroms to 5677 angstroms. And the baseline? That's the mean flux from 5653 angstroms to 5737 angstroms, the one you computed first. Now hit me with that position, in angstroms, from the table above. 5563.0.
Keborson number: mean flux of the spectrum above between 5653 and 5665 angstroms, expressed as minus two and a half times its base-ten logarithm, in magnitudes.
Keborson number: -2.89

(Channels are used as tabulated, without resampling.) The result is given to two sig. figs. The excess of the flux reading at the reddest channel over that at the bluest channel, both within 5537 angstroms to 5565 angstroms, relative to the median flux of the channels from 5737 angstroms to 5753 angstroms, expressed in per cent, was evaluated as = 23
